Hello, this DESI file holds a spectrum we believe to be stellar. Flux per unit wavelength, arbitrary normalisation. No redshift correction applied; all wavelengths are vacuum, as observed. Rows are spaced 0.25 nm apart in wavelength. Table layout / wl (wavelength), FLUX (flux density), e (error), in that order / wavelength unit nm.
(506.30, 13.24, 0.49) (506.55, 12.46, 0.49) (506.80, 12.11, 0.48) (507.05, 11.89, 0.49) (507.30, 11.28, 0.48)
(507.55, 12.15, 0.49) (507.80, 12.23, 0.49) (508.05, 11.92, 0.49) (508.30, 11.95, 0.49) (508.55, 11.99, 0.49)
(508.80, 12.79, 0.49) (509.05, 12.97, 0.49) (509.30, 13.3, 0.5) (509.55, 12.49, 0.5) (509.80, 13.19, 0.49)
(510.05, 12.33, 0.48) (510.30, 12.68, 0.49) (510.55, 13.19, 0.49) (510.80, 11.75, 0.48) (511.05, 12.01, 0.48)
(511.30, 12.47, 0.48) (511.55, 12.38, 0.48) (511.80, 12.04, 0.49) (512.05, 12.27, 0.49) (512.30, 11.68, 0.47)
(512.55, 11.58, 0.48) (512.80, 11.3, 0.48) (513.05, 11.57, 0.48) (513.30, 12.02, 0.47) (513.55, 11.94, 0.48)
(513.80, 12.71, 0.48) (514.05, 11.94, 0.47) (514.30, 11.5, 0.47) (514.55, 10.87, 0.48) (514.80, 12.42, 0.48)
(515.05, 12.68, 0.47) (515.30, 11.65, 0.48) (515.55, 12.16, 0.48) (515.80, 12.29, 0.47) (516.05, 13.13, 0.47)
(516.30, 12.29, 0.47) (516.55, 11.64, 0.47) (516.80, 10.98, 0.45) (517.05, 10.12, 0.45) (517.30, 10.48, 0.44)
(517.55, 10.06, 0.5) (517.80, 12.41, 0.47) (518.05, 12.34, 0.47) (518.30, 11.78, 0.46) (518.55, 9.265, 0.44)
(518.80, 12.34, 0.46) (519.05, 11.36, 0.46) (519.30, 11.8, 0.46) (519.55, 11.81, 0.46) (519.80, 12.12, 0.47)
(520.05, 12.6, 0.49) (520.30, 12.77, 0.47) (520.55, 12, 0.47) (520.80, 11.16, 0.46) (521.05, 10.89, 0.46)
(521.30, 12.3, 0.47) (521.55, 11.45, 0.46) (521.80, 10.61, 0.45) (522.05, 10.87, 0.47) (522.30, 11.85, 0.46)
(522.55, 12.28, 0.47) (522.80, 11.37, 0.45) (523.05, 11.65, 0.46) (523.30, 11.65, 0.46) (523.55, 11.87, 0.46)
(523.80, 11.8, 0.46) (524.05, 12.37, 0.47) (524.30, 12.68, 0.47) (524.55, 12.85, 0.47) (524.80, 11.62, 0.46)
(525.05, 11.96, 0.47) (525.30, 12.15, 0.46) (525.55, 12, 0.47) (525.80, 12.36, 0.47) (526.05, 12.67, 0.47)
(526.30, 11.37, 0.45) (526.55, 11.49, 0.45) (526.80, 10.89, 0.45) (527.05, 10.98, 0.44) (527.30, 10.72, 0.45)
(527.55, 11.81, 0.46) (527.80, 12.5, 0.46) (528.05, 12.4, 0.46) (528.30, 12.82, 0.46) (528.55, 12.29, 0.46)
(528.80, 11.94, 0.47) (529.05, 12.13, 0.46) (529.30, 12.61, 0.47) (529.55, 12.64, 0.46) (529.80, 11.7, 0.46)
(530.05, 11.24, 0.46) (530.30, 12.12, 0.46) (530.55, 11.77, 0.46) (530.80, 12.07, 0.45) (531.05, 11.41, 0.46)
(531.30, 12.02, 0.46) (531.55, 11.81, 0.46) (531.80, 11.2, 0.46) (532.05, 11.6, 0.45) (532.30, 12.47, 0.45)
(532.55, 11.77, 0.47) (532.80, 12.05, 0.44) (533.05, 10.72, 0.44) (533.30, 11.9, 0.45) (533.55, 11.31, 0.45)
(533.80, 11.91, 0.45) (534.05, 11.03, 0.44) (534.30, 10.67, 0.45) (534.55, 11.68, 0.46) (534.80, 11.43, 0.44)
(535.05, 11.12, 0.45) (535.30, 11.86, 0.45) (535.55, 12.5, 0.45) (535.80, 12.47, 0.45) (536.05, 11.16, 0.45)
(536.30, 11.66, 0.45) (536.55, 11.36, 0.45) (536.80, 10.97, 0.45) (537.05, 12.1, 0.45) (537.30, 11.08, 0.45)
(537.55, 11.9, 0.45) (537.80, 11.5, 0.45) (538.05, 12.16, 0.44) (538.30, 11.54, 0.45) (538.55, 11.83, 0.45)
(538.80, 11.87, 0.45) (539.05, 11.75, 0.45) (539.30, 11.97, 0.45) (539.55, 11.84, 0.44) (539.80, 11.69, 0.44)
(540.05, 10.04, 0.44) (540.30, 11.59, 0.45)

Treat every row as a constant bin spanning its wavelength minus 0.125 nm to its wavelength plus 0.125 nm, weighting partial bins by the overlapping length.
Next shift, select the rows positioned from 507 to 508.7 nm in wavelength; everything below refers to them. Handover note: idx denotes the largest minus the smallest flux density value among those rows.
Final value 0.95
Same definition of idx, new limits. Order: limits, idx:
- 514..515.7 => 1.81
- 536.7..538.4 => 1.19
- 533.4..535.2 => 1.24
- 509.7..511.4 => 1.44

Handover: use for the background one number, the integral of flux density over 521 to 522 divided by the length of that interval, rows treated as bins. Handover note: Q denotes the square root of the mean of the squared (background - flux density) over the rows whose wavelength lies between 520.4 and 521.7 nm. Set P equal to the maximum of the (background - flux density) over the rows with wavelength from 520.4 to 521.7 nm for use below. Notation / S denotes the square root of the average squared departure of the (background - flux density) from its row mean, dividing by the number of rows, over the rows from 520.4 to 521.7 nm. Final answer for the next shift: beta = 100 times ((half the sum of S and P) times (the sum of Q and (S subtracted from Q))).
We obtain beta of 30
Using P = 0.42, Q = 0.58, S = 0.52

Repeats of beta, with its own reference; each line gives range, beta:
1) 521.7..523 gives 41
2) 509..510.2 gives -89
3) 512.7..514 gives 26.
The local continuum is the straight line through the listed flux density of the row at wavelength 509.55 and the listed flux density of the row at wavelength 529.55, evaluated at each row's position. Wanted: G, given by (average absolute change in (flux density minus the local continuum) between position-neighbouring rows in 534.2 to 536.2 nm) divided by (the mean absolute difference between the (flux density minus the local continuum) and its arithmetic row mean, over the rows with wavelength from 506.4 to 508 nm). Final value 2.11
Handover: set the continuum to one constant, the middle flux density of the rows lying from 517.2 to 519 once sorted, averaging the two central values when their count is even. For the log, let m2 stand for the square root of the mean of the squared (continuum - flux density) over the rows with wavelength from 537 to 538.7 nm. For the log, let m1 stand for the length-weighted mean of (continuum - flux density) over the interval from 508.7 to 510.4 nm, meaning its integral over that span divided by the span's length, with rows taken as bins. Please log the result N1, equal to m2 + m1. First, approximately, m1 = -1.04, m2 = 0.36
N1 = -0.7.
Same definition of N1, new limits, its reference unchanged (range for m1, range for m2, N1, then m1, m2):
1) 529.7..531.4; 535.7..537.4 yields 0.6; 0.02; 0.57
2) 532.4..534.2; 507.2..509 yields 0.7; 0.25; 0.49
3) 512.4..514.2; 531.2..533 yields 0.3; -0.08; 0.37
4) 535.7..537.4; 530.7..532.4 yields 0.6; 0.24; 0.40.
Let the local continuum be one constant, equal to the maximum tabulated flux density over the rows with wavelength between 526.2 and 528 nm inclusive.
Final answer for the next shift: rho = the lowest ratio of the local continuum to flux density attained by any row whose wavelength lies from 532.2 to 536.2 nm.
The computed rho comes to 1.00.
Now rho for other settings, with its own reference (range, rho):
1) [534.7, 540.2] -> 1.00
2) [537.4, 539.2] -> 1.03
